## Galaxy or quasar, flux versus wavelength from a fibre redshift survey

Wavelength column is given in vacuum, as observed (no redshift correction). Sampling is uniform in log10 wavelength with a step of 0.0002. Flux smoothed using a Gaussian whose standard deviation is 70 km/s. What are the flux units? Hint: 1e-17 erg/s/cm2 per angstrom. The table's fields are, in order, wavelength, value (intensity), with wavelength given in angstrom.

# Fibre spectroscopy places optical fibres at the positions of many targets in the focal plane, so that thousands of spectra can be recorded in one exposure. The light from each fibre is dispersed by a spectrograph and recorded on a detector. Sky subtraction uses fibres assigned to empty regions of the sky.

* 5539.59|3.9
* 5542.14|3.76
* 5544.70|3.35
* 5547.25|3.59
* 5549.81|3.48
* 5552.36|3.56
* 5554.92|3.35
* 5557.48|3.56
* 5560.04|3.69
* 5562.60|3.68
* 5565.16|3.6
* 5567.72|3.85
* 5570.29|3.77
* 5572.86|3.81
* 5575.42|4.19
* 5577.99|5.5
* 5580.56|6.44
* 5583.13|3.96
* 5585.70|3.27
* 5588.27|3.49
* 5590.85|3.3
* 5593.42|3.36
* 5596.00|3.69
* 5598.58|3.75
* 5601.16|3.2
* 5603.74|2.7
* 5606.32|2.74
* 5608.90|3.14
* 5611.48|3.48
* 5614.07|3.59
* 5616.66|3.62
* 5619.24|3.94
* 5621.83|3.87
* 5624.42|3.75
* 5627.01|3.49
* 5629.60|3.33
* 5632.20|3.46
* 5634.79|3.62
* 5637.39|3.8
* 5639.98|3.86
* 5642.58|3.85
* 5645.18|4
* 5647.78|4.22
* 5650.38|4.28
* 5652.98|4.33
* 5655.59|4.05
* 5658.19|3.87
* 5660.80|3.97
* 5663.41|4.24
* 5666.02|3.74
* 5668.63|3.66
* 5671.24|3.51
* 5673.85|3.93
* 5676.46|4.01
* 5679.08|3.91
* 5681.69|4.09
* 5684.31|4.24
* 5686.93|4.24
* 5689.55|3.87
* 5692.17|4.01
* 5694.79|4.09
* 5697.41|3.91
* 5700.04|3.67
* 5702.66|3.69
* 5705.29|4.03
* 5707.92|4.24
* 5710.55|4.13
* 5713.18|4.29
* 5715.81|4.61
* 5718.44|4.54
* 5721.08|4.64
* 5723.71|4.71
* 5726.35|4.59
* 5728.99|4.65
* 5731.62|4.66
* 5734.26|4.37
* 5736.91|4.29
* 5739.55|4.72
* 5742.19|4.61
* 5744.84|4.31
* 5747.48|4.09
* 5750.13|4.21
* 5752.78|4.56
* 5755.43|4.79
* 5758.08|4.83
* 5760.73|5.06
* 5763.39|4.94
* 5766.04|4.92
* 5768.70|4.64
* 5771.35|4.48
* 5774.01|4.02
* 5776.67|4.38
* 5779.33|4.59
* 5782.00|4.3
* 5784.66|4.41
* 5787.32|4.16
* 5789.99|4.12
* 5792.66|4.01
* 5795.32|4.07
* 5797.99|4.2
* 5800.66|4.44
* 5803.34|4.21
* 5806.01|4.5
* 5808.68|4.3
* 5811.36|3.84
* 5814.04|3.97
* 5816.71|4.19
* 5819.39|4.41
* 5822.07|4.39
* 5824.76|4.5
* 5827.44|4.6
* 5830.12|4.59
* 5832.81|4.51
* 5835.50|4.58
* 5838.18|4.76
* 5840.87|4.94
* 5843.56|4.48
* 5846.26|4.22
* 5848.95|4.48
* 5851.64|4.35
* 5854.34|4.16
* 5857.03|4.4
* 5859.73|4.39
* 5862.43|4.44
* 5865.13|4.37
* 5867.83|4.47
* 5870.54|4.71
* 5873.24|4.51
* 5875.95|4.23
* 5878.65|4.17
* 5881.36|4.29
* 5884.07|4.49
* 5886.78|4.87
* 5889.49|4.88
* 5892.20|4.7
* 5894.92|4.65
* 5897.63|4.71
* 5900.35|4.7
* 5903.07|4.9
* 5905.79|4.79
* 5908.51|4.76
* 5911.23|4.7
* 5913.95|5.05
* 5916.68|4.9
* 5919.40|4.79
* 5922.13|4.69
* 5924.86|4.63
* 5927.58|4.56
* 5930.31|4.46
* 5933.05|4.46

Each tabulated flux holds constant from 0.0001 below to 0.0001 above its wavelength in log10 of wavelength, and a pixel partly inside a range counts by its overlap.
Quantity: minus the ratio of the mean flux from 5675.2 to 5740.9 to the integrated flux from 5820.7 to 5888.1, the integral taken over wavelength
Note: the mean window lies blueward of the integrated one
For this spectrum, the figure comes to -0.0141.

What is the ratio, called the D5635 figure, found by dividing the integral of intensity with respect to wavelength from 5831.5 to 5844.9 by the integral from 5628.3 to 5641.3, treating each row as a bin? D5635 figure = 1.33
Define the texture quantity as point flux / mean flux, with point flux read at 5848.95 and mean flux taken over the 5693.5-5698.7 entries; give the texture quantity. 1.12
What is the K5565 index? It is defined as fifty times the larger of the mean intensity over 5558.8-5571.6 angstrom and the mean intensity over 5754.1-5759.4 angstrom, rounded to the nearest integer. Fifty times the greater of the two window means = 241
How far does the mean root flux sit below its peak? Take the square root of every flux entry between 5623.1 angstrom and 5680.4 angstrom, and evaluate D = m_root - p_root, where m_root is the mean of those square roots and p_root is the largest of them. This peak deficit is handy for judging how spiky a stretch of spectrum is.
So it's -0.12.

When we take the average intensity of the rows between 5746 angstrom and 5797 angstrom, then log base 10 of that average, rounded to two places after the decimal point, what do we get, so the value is 0.65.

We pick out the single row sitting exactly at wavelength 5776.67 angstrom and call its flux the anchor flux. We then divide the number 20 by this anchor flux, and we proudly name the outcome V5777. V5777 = 4.6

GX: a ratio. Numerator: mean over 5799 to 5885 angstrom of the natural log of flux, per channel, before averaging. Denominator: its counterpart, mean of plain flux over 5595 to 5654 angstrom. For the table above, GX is 0.41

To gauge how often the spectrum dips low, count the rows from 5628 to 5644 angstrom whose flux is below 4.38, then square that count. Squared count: 36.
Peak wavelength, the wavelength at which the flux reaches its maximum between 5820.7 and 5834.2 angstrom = 5827.44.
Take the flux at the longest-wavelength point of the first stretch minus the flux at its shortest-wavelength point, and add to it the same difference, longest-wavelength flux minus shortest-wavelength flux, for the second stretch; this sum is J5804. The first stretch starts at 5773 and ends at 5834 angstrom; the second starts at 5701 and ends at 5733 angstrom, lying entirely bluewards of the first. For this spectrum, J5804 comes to 1.5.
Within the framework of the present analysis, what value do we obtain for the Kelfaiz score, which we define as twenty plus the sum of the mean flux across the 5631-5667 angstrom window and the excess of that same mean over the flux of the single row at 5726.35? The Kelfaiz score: 23.3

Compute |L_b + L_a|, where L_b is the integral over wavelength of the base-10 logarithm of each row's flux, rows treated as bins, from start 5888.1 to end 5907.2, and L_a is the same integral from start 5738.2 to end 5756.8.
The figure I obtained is 25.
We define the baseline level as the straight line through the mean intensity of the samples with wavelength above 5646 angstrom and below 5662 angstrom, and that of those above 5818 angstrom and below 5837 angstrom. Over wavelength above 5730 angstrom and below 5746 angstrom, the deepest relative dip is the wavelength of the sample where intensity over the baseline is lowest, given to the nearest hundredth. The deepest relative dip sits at 5736.91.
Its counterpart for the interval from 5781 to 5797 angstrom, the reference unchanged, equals 5792.66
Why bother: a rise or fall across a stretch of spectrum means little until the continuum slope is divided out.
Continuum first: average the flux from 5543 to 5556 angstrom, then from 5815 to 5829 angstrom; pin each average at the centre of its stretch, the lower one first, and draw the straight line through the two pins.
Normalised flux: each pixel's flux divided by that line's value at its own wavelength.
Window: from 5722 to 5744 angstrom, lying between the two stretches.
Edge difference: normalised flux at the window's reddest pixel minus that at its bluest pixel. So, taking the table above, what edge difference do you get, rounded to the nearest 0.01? -0.04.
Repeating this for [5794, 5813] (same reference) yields -0.06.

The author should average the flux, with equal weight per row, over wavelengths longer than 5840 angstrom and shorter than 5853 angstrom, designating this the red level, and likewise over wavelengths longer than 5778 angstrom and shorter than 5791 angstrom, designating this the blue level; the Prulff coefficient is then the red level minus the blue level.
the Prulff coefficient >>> 0.2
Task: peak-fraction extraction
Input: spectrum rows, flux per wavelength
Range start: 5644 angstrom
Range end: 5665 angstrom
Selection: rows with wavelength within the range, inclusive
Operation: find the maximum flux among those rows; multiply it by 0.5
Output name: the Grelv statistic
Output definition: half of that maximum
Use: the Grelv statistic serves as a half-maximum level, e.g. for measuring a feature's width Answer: 2.2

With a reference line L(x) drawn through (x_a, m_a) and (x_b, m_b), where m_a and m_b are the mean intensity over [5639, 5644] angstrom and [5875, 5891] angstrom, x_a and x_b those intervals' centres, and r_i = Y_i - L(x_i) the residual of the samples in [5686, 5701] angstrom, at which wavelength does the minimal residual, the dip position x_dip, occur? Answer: 5700.04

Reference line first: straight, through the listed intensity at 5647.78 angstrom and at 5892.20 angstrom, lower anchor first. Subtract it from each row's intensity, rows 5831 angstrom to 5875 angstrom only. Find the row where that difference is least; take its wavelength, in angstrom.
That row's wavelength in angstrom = 5854.34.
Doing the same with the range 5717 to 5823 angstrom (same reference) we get 5811.36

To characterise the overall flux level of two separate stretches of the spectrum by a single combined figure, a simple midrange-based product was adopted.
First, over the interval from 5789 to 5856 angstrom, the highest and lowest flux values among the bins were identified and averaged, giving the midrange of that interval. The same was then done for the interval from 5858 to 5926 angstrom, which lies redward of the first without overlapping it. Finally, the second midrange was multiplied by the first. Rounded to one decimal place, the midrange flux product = 20.2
